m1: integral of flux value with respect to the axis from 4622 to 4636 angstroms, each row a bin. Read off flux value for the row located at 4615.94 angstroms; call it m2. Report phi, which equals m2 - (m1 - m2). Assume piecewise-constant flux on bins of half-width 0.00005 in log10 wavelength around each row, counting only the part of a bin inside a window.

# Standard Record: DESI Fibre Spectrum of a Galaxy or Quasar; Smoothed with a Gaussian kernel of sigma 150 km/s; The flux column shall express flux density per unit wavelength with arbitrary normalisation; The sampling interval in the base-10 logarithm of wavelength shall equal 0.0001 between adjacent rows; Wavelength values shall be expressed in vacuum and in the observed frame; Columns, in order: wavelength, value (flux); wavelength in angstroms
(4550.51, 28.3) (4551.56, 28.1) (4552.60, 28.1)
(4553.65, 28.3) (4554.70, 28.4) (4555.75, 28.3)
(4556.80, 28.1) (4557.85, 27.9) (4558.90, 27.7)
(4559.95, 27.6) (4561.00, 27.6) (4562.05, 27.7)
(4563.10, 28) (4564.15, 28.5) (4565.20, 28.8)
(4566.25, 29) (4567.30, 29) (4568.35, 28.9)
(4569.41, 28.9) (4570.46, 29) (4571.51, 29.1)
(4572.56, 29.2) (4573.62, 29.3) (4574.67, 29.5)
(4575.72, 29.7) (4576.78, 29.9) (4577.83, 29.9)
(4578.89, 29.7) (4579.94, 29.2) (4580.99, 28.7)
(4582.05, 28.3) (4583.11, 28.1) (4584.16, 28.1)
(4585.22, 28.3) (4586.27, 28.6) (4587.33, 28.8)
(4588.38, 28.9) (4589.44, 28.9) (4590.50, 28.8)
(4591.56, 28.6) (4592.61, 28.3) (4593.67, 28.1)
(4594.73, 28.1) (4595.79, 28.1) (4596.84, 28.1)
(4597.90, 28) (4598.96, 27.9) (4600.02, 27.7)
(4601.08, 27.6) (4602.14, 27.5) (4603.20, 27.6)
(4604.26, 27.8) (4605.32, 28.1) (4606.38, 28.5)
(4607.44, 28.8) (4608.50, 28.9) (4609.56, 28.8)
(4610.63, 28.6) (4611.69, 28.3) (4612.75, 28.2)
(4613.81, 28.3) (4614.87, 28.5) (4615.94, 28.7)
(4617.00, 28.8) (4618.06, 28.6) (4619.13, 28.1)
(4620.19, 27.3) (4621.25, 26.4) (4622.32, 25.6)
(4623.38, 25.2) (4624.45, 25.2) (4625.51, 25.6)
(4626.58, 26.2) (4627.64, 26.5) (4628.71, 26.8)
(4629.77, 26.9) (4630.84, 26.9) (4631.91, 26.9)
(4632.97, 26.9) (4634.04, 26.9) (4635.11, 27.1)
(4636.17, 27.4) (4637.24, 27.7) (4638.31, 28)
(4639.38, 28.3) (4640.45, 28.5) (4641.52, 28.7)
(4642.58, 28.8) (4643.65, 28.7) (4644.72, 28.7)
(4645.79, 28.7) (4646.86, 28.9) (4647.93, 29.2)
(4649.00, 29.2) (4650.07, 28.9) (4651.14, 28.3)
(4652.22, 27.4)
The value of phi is -312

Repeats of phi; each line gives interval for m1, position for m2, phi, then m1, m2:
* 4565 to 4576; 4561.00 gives -265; 320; 27.6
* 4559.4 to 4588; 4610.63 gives -766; 824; 28.6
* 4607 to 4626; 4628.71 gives -472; 526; 26.8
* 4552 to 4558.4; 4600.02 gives -125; 180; 27.7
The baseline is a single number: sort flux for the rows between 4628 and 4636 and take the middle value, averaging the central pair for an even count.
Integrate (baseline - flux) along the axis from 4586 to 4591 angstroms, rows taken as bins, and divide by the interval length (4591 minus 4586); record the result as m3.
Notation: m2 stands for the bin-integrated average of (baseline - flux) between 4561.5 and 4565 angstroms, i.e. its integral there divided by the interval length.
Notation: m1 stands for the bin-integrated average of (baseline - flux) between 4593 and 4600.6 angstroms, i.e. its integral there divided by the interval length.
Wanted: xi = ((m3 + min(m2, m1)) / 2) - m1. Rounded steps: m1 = -1.1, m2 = -1.2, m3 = -1.91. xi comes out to -0.5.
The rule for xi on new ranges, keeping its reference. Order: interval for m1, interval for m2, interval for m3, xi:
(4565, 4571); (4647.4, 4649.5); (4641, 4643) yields 0.0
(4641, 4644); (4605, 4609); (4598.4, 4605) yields 0.5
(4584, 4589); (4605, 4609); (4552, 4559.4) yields 0.2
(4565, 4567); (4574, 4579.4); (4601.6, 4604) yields 0.3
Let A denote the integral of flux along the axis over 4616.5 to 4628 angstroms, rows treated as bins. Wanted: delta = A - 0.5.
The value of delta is 306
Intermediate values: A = 307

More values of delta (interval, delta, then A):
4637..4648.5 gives 328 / 329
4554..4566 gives 336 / 337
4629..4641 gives 328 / 329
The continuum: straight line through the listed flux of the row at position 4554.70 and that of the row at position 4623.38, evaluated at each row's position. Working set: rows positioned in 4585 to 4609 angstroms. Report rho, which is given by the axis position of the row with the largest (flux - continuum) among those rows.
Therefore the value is 4608.50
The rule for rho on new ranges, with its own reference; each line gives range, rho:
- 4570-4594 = 4577.83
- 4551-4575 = 4574.67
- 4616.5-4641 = 4640.45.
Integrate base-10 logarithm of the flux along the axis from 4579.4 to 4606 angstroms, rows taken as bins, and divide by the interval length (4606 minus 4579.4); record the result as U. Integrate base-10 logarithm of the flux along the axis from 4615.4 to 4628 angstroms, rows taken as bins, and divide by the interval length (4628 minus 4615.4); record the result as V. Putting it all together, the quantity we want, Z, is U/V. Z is 1.02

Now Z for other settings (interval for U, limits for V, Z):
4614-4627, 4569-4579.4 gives 0.97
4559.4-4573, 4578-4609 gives 1.00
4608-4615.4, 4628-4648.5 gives 1.01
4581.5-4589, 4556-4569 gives 1.00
